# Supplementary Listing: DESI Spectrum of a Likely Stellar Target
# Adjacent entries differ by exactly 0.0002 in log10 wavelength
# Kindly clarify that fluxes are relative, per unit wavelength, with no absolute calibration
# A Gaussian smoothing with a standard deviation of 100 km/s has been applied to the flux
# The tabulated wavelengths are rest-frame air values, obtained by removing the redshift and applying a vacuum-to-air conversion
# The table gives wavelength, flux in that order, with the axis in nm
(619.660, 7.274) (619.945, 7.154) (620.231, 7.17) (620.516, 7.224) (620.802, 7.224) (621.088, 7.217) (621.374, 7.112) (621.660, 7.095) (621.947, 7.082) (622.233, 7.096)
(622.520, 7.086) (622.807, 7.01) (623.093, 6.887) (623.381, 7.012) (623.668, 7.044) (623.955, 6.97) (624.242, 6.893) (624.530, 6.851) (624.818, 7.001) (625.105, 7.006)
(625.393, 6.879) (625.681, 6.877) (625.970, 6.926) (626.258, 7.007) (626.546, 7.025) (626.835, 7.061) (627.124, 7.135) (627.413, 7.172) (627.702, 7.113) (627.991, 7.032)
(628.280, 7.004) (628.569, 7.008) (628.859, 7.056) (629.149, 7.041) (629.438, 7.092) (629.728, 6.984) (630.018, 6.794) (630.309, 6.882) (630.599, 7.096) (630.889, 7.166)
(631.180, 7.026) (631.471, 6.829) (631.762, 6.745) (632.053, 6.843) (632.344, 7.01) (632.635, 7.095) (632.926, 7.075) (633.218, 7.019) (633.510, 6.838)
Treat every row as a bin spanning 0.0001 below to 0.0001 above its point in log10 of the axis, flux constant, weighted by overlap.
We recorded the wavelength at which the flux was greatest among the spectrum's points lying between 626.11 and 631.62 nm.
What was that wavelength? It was 627.413 nm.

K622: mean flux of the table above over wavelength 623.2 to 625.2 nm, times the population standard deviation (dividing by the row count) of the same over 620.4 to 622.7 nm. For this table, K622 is 0.43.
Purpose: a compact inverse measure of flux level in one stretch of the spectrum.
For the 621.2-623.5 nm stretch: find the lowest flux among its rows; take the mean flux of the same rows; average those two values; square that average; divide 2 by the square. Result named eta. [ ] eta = 0.0412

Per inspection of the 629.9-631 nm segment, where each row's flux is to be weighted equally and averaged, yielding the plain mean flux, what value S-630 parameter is 6.98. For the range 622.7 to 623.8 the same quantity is 6.99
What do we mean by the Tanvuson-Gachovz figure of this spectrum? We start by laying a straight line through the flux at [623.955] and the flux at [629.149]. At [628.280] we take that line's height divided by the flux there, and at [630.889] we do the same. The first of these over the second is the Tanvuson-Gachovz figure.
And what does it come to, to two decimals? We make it 1.02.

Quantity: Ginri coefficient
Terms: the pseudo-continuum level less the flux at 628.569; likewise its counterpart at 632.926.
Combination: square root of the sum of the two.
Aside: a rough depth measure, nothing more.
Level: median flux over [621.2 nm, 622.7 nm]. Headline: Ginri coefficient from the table 0.33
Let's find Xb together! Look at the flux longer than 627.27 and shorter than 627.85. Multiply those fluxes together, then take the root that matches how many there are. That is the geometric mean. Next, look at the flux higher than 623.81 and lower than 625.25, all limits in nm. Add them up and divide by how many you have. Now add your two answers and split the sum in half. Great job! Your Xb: 7.04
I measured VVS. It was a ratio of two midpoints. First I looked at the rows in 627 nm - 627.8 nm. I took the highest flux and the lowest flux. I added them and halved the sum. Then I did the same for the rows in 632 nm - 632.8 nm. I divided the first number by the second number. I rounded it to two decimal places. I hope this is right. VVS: 1.02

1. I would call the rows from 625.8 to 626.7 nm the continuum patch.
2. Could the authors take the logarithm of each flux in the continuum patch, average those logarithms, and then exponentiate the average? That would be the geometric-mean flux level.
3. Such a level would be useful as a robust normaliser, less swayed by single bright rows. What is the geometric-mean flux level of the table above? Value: 6.99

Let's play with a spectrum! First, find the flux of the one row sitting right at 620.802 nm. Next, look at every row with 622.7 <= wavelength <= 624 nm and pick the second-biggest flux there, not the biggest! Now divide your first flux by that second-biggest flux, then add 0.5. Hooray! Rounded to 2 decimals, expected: 1.53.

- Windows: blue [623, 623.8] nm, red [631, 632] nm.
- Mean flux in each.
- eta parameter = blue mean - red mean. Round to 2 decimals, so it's 0.11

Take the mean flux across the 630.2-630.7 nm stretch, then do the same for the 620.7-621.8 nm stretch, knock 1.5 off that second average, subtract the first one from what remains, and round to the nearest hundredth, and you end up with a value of -1.33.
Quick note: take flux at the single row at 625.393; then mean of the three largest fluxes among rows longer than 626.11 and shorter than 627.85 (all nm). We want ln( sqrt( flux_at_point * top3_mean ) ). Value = 1.95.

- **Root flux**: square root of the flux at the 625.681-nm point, 2.62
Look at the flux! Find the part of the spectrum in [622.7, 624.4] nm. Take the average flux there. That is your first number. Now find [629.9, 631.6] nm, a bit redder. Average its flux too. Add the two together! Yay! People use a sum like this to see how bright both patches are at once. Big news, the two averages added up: 13.9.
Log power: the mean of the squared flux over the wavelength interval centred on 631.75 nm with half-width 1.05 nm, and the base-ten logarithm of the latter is 1.69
